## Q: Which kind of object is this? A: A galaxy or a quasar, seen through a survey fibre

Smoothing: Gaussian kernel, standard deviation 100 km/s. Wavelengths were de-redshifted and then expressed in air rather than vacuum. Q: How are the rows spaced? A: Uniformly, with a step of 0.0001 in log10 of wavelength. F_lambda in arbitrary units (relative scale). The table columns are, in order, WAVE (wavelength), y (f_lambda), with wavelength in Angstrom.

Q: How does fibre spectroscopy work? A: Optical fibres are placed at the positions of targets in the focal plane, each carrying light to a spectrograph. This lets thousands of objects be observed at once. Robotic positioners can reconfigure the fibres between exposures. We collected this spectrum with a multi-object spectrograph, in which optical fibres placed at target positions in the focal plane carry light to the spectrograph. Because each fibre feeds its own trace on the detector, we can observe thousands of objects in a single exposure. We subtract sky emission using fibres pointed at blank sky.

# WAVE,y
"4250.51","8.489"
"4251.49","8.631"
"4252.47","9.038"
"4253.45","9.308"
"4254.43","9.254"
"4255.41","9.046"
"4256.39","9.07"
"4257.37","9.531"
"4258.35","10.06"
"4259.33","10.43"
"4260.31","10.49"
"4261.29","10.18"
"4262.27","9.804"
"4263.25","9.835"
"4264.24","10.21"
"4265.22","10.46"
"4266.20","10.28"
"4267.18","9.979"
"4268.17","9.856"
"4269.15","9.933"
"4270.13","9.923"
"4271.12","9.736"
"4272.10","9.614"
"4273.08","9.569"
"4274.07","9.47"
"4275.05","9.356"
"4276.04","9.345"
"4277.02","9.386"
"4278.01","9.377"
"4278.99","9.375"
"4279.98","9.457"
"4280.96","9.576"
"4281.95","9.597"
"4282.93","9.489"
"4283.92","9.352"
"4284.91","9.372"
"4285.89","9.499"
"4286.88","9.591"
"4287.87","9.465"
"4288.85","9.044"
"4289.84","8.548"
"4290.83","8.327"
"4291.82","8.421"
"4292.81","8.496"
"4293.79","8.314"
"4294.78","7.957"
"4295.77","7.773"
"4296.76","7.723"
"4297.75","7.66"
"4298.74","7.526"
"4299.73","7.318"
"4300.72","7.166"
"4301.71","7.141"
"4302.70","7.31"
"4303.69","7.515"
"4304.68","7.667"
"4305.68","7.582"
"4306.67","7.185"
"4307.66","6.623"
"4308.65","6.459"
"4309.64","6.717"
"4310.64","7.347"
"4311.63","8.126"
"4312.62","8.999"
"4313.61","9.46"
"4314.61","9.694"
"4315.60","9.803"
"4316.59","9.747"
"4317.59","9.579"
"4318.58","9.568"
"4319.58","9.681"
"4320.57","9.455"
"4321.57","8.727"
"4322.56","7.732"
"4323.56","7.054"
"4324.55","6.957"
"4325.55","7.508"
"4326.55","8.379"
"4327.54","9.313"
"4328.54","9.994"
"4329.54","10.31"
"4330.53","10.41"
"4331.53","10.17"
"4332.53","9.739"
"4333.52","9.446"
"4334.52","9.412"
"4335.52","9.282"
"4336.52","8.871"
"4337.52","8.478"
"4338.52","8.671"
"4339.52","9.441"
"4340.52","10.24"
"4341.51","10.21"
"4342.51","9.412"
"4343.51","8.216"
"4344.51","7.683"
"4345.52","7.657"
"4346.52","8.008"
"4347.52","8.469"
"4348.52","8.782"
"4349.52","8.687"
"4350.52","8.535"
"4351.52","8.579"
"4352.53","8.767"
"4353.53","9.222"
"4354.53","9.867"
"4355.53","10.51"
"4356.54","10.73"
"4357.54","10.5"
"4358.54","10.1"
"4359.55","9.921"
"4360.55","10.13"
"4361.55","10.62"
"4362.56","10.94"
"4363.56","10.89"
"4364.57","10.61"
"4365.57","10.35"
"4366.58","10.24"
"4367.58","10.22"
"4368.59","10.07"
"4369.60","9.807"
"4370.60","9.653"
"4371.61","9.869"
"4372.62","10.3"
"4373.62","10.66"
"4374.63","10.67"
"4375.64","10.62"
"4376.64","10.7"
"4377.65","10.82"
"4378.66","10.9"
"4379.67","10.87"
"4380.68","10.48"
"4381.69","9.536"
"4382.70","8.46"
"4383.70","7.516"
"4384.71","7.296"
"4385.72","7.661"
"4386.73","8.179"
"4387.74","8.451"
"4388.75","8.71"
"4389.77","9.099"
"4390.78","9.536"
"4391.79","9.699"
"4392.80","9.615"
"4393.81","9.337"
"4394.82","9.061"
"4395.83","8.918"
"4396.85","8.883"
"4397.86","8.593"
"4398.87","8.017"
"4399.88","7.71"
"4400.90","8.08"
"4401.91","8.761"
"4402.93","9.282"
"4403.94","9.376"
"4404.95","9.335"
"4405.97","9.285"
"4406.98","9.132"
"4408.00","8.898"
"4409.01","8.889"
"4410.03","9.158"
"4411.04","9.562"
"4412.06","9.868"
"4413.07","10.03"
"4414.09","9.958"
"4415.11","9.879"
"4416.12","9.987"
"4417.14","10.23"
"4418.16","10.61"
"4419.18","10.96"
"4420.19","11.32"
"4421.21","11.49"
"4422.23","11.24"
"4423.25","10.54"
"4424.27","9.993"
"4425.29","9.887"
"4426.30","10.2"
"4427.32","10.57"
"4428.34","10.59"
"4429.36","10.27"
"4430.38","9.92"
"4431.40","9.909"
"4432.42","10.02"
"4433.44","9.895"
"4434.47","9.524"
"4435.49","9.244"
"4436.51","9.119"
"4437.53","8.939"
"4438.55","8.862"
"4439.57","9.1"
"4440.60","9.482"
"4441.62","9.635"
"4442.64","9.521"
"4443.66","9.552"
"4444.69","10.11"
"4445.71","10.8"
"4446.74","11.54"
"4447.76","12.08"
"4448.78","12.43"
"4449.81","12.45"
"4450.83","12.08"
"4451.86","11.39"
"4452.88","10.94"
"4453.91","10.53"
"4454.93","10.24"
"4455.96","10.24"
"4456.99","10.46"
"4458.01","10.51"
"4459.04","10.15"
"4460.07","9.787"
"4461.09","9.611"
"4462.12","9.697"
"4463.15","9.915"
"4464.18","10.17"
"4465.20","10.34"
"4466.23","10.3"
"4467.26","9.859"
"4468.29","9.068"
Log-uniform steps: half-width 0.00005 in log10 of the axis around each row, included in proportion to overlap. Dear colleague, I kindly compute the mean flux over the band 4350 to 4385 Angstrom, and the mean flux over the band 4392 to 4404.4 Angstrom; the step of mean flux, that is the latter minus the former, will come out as -1.2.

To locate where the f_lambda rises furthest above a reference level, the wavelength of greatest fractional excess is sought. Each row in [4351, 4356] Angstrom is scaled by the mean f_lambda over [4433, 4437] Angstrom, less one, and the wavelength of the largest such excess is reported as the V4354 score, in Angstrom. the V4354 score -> 4355.53 Angstrom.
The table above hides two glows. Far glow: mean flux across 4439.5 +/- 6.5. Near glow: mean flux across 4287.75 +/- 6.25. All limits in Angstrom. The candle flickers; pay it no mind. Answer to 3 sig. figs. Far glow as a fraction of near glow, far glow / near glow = 1.05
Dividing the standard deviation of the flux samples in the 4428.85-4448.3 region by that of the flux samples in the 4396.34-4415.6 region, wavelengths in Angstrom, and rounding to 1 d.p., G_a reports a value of 1.3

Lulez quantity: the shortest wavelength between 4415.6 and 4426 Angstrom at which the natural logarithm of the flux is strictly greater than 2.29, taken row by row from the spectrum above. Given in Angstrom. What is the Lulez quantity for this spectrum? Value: 4416.12 Angstrom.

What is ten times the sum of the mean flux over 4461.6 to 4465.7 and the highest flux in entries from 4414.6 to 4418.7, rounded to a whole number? 206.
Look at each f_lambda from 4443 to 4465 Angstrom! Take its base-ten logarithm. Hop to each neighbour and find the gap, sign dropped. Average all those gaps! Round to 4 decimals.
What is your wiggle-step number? 0.0137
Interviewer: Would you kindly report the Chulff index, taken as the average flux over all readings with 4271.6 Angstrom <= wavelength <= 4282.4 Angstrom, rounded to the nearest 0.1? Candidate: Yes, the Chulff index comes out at 9.5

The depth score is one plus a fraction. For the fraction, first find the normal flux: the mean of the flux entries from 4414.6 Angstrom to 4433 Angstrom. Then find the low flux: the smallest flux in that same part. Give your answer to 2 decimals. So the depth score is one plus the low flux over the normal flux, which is 1.95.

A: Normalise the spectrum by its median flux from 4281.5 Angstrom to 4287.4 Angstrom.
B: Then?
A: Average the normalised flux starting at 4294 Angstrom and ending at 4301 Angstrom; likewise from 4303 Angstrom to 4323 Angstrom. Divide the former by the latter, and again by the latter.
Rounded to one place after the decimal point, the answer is 1.0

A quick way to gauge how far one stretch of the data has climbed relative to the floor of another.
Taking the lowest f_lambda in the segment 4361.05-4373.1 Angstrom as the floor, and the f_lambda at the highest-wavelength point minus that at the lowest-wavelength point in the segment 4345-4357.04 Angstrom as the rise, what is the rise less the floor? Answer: -6.6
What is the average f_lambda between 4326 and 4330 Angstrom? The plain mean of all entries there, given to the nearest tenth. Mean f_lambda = 9.5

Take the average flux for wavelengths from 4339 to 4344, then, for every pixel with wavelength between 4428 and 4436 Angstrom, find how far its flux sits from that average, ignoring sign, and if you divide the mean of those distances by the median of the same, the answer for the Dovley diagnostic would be 1.2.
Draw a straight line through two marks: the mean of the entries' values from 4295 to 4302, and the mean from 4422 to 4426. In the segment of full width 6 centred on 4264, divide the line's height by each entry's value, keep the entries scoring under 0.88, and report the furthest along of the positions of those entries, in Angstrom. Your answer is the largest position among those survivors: 4266.20 Angstrom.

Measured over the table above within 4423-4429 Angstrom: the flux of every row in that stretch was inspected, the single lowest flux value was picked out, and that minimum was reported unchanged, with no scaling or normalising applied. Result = 9.887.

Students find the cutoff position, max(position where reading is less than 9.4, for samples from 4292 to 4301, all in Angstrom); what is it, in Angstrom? 4300.72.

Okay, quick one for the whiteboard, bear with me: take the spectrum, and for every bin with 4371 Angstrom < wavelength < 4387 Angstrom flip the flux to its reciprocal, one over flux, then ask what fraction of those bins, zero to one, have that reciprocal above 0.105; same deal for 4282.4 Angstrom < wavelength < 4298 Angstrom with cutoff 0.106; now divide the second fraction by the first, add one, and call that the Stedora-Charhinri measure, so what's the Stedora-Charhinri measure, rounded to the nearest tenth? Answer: 3.4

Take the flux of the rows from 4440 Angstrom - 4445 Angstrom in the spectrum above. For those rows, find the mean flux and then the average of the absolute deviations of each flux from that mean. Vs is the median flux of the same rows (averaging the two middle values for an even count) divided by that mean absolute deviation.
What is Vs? 53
